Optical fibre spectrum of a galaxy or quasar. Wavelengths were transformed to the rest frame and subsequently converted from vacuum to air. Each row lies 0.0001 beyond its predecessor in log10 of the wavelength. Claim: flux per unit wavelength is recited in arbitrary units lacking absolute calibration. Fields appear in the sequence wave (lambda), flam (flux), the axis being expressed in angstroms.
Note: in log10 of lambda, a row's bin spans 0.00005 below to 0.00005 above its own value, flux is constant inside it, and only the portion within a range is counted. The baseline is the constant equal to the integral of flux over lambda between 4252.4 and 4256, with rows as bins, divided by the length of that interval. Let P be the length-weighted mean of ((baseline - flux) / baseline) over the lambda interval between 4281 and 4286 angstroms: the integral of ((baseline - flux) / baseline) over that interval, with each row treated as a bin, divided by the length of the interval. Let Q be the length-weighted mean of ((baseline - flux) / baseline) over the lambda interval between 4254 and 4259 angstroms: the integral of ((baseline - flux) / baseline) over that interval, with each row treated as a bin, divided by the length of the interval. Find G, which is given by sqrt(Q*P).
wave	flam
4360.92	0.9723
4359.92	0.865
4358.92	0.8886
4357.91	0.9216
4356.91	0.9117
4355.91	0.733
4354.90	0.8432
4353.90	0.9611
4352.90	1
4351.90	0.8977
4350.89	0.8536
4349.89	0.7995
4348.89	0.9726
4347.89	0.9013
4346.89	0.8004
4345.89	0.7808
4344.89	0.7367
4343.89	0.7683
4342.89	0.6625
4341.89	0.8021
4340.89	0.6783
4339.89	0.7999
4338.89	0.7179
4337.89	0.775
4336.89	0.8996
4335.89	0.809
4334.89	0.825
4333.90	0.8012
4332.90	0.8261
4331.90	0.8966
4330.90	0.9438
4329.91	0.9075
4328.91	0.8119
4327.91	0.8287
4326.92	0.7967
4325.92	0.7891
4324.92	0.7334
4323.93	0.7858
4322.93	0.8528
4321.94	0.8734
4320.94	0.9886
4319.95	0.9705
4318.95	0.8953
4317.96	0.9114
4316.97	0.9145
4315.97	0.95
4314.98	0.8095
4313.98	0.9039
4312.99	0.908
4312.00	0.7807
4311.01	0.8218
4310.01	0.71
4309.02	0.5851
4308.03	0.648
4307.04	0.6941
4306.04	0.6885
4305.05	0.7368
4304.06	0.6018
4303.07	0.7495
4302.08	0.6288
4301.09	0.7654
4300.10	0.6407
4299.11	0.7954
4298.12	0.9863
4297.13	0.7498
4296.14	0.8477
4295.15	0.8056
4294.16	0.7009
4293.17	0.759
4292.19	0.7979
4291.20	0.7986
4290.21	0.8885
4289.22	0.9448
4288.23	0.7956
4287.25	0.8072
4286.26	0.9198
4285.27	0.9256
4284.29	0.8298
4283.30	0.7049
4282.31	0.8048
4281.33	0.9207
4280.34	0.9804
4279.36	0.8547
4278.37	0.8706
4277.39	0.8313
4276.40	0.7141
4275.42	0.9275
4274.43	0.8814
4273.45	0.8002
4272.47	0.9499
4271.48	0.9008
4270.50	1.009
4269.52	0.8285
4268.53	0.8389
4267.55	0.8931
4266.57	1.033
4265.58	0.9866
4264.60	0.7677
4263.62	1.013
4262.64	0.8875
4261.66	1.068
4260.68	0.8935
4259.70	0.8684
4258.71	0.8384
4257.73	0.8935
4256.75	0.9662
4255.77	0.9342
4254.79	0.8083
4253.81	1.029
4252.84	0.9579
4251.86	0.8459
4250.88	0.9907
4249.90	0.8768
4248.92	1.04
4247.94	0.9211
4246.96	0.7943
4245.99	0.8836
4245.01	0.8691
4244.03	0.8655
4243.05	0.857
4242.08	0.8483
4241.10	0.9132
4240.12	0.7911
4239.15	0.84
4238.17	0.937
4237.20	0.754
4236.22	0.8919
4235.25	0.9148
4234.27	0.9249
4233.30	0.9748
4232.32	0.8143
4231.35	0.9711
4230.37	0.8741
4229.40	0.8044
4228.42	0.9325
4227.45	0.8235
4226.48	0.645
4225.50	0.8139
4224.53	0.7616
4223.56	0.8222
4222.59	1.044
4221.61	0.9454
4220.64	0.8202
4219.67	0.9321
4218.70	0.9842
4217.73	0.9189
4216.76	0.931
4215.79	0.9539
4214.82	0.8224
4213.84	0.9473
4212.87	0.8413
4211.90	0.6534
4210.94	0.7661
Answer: 0.06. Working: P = 0.103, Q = 0.038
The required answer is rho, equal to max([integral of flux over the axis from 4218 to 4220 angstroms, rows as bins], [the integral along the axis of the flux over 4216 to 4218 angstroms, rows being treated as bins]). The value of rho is 1.91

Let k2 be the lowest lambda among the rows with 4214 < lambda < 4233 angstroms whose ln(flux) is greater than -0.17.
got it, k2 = 4215.79 angstroms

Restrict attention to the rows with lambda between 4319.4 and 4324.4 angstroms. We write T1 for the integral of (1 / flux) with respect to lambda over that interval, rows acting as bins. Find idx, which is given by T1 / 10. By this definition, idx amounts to 0.56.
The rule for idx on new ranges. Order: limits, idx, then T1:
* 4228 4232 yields 0.45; 4.5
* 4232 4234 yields 0.22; 2.2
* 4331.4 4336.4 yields 0.60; 6.0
